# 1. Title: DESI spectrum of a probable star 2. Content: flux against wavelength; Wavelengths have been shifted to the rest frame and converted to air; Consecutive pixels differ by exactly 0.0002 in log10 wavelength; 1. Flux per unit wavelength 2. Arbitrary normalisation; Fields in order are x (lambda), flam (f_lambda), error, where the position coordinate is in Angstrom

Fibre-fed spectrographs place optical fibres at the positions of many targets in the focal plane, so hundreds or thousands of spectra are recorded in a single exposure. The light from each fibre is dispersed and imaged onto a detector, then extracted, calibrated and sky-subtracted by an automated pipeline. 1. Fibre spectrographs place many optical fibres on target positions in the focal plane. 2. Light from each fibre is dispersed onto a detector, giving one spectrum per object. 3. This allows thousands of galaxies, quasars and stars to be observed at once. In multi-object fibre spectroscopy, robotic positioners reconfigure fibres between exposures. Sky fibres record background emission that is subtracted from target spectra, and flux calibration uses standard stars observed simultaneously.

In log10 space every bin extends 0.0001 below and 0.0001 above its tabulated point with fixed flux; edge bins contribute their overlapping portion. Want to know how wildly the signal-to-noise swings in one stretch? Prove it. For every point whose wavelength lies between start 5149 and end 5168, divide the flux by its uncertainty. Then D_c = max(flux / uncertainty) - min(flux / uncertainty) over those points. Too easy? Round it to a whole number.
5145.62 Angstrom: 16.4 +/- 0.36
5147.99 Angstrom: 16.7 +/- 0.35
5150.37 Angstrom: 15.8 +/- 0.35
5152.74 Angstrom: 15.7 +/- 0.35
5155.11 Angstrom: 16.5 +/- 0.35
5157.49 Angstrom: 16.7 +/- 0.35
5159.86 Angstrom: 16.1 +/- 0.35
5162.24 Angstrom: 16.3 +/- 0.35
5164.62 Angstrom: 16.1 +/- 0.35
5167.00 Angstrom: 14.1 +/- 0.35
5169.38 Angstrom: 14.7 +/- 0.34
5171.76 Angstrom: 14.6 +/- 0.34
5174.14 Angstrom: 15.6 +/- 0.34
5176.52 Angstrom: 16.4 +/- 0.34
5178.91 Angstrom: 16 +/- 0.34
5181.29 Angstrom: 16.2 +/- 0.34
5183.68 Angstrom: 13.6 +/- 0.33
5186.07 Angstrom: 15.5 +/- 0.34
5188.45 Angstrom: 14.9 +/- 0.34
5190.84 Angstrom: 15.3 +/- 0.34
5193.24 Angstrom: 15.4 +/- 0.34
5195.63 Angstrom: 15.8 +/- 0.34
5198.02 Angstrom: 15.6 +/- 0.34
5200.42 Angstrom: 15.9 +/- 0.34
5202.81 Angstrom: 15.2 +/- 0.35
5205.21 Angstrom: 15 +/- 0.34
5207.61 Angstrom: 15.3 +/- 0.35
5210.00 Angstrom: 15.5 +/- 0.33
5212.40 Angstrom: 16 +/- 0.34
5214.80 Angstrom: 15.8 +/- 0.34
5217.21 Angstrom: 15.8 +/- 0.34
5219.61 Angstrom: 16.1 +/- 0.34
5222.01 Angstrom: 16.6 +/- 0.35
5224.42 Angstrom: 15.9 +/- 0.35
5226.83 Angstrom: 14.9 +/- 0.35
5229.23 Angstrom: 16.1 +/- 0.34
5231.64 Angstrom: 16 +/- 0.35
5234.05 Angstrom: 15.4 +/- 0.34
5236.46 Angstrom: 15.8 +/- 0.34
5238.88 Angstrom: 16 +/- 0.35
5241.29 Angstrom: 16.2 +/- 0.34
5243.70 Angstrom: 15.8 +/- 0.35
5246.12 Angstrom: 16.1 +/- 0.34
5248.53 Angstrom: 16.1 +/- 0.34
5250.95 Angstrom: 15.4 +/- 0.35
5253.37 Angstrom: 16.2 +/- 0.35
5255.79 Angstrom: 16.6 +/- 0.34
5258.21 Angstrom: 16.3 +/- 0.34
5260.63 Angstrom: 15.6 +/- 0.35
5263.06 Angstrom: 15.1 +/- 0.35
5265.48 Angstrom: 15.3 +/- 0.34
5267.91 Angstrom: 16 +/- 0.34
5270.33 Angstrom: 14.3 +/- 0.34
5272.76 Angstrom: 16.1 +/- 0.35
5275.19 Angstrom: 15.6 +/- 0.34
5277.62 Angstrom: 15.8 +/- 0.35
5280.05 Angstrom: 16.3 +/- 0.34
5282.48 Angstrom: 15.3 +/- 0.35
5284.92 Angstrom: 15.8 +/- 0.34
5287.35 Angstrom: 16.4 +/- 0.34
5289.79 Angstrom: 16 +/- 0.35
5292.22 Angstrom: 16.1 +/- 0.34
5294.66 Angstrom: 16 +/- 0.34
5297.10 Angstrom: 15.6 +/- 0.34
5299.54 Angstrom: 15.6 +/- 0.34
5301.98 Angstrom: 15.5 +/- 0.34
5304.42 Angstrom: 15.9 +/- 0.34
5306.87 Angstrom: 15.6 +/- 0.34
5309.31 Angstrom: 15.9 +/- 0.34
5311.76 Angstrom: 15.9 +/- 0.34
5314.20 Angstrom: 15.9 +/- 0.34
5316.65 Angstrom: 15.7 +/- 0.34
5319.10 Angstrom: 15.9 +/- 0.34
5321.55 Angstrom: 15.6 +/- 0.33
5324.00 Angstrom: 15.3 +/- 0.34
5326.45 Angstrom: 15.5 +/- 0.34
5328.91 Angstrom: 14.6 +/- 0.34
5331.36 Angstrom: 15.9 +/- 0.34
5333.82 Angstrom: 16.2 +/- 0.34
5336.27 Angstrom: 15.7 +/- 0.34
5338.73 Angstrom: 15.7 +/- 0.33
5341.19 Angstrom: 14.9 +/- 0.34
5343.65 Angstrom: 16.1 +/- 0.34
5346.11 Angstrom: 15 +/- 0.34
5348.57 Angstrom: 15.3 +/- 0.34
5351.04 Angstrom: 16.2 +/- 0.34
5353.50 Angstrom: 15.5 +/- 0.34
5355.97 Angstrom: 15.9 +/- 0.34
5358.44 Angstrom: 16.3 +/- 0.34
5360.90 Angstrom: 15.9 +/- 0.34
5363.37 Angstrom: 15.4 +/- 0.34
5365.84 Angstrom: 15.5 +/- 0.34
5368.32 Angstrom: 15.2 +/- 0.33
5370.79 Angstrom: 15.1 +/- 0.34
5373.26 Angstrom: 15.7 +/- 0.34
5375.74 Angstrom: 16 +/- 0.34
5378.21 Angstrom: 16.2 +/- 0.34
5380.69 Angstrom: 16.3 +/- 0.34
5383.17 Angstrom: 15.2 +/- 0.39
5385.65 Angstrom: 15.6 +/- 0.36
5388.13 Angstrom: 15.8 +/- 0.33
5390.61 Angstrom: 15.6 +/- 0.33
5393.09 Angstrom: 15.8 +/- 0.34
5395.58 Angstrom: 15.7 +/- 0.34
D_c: 7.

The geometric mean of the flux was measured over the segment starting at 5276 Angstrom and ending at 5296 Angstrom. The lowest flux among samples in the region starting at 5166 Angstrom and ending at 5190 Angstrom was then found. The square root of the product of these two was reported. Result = 14.7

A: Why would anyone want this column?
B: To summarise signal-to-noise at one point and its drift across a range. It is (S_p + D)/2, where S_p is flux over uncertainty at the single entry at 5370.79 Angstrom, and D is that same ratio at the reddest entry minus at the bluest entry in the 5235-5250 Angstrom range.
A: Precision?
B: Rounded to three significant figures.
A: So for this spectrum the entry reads 22.6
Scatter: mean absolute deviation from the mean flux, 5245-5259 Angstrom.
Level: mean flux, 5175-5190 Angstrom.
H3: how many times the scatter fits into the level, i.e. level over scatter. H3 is 62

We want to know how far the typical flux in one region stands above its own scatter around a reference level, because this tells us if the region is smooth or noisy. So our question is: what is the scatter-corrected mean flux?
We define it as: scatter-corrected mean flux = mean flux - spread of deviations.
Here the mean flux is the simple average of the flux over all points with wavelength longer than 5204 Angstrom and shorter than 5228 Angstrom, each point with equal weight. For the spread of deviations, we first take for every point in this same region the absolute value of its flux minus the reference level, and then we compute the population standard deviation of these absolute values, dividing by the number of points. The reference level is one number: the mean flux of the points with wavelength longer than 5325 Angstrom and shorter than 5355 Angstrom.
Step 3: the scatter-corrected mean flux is 15.4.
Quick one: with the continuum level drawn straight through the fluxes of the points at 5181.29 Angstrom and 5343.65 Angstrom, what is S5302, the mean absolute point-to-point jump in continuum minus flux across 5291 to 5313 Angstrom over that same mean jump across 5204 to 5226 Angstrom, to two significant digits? 0.59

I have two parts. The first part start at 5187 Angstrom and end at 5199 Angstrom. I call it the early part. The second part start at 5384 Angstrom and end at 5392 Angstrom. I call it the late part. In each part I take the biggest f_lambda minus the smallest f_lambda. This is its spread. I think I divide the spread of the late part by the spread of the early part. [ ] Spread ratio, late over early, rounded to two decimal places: 0.22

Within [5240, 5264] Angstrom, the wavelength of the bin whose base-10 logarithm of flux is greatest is 5255.79 Angstrom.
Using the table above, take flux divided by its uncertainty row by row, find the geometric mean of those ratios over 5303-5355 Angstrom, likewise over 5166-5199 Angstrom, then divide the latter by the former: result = 0.97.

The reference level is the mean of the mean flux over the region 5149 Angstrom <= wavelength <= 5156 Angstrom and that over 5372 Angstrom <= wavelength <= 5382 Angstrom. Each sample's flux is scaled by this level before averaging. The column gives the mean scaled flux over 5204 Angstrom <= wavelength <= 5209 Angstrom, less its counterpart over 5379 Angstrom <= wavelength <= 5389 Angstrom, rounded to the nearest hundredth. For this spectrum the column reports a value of -0.04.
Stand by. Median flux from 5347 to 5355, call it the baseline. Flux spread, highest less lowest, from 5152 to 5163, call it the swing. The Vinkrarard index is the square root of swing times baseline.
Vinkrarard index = 3.94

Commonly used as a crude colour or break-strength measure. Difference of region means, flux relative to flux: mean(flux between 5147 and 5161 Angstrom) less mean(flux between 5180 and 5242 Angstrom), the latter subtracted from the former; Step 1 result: 0.64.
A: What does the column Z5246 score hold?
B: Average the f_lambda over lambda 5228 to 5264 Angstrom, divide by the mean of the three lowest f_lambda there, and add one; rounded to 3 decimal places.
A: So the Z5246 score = 2.040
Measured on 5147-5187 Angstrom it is 2.112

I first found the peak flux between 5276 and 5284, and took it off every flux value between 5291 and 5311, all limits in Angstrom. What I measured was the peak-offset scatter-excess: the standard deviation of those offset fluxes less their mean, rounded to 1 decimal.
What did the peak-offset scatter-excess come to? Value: 0.7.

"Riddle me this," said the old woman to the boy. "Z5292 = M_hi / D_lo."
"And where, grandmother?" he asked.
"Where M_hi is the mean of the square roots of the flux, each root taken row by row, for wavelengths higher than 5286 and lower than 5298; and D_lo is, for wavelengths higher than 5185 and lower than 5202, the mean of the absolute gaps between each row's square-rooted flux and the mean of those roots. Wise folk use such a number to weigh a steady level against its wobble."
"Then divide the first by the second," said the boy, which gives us 128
